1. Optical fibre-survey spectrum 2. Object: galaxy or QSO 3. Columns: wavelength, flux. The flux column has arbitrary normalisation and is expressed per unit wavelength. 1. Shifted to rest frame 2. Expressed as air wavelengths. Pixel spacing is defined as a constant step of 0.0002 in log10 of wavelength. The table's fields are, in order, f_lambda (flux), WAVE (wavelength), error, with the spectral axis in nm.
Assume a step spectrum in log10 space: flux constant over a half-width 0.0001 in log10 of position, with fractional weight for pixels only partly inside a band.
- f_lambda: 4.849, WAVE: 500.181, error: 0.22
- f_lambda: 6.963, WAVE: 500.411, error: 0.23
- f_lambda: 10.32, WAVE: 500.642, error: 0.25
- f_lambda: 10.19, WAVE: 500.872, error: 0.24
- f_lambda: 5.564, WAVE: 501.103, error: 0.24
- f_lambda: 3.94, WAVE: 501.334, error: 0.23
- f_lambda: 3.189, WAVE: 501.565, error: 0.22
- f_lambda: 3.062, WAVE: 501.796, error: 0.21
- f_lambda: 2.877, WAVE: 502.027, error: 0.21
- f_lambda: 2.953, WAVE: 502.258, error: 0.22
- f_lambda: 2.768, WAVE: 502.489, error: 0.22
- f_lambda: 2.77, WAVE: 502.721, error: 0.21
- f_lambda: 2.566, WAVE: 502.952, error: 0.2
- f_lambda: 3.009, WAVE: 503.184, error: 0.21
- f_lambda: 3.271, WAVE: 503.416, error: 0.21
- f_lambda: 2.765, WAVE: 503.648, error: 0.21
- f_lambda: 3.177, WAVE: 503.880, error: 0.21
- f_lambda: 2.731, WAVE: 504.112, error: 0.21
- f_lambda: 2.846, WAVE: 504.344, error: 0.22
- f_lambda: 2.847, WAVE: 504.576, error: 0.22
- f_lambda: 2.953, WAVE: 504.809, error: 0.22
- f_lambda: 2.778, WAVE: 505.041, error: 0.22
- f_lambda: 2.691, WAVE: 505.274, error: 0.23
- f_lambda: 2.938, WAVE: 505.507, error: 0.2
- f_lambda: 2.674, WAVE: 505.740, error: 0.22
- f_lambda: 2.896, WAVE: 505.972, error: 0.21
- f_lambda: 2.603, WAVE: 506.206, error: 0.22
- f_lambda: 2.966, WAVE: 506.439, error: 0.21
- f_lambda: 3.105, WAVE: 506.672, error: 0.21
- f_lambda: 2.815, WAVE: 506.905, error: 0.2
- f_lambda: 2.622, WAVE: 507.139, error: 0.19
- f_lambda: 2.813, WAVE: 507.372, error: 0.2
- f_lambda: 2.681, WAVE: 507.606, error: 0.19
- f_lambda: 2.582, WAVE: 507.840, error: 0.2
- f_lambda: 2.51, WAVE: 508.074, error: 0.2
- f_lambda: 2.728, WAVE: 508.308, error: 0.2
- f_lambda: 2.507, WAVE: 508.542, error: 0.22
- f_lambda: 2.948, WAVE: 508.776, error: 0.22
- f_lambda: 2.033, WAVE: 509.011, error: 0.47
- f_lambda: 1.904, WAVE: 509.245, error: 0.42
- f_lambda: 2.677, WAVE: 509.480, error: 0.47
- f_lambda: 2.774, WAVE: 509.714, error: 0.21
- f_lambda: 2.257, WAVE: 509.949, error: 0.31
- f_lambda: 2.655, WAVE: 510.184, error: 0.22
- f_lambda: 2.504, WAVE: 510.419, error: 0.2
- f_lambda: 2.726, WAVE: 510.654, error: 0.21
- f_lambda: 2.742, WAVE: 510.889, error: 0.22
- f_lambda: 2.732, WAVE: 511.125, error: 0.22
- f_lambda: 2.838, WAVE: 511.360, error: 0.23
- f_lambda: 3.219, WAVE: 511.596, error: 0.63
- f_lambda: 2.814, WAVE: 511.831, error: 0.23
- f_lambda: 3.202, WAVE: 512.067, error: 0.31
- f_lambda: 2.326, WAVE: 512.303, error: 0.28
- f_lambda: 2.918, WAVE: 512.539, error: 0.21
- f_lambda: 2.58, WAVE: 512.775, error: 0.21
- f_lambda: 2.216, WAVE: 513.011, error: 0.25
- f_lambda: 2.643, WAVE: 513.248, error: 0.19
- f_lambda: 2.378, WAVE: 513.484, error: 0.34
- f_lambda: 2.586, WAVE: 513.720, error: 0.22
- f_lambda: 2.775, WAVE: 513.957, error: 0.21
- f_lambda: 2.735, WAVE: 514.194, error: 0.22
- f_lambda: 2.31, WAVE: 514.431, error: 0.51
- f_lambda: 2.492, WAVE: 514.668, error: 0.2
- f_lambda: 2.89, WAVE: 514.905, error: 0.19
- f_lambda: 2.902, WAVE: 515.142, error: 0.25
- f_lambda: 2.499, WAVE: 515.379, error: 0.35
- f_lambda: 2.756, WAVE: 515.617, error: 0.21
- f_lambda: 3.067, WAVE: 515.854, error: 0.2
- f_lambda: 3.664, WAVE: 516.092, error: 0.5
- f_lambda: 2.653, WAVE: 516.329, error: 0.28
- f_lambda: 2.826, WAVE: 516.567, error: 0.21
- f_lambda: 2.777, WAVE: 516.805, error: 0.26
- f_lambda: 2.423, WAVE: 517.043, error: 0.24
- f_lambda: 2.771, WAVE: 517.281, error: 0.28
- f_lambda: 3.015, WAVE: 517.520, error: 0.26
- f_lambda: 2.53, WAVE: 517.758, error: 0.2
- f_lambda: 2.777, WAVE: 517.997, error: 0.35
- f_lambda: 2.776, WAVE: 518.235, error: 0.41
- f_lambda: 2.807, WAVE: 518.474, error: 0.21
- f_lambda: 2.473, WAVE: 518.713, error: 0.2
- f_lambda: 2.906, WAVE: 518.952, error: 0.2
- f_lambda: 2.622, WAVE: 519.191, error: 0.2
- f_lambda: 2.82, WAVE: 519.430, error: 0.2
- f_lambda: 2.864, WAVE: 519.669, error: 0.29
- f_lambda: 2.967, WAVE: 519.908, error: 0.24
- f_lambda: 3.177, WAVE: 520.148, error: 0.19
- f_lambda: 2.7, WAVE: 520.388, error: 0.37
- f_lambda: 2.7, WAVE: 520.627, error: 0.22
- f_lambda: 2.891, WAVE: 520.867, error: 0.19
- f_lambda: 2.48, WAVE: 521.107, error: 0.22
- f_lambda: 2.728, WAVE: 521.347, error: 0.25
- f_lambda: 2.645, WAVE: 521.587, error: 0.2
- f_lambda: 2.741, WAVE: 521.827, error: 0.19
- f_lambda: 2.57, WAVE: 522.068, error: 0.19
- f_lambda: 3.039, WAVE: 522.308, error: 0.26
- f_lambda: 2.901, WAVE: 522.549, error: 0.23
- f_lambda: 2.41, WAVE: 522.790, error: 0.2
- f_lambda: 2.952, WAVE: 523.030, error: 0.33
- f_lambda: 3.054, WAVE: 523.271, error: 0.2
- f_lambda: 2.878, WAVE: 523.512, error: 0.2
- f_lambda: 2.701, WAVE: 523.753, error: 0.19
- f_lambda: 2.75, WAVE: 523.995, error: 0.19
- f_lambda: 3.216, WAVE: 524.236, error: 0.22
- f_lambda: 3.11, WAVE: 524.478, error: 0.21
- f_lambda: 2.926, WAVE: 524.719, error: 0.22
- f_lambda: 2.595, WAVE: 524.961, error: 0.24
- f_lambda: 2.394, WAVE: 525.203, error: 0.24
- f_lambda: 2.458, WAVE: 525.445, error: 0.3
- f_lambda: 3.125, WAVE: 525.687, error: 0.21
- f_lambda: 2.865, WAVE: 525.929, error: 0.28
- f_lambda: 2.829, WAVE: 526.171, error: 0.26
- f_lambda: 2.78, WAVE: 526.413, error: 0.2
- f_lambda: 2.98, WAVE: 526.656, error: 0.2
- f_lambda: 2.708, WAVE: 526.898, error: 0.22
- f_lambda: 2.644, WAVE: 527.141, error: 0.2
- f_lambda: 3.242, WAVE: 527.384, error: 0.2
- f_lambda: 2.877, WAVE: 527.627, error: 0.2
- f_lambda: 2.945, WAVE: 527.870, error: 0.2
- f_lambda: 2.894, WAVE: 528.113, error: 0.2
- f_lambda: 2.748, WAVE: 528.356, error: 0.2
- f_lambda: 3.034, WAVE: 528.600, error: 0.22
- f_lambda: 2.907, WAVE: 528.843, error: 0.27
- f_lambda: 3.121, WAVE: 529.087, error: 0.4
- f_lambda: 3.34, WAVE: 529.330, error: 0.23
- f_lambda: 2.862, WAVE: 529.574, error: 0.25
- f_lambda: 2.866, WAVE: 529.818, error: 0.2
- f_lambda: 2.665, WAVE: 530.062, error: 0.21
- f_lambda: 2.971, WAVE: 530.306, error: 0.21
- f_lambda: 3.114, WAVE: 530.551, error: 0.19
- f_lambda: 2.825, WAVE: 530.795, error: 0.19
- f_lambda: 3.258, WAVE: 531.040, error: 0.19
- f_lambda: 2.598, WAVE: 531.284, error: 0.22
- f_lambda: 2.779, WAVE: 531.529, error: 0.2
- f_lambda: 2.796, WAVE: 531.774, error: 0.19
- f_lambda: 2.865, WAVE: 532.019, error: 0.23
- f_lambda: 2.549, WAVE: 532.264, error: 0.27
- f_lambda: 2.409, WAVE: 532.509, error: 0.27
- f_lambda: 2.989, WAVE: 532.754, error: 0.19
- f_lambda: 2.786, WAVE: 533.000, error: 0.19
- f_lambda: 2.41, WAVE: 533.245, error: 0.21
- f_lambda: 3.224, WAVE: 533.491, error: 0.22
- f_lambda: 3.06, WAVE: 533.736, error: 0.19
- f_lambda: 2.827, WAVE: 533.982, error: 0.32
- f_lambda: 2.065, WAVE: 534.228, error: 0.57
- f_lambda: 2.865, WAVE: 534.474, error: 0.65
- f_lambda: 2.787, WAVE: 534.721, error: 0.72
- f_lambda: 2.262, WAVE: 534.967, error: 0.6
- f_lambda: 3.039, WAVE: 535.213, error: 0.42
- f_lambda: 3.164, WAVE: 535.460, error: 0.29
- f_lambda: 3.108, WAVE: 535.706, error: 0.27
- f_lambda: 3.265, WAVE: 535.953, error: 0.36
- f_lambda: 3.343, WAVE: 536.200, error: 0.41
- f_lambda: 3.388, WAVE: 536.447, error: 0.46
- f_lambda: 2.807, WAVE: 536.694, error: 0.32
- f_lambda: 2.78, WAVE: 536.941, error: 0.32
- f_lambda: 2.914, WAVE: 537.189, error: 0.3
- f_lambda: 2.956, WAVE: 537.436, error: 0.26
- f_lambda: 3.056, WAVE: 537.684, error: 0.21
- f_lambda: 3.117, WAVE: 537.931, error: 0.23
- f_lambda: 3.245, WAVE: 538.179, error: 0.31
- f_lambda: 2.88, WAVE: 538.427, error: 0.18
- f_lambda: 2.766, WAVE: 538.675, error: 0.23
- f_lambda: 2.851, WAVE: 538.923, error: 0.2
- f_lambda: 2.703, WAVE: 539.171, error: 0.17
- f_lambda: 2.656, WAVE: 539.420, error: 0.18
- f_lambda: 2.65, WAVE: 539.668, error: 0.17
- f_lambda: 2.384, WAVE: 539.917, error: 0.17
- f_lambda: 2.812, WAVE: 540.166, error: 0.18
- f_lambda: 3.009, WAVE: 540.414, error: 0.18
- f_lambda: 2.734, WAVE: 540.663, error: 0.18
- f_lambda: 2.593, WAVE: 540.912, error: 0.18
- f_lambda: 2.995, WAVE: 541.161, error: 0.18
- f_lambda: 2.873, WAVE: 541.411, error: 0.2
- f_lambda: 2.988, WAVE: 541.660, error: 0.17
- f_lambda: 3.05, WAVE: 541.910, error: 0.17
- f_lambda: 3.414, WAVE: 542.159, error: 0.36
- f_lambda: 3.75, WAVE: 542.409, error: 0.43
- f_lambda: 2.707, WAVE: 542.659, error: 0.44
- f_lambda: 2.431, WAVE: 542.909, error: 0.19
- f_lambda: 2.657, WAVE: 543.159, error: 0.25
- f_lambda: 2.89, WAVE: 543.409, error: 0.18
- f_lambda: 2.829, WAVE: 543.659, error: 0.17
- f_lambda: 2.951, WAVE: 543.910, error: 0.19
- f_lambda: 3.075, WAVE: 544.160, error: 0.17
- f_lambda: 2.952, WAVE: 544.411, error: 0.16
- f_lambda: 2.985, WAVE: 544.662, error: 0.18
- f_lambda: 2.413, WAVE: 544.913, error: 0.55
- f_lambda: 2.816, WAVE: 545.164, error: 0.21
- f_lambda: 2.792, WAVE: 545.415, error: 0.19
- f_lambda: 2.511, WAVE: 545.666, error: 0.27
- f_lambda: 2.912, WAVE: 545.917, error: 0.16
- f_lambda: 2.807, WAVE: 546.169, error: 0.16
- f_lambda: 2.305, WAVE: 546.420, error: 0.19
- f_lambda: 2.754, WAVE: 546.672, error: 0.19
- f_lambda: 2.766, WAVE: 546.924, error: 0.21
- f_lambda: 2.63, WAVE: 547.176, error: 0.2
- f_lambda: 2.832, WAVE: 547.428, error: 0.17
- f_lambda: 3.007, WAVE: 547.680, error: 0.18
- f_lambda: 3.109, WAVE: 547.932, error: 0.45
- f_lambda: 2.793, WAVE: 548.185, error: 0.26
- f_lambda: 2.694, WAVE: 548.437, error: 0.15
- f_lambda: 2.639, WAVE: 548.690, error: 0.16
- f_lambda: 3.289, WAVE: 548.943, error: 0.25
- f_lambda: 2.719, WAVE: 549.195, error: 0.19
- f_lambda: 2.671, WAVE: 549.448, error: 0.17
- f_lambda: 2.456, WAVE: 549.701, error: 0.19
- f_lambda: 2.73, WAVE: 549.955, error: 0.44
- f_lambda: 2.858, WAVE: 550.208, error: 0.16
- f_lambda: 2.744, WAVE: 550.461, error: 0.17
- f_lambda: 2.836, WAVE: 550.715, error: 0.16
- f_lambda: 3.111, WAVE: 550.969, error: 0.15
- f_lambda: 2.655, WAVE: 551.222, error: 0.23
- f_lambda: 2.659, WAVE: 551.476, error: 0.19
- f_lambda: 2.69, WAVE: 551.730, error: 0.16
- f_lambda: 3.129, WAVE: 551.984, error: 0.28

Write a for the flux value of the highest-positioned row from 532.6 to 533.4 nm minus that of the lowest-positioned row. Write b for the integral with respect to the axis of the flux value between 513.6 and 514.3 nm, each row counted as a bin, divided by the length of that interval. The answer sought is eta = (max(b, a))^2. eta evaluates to 7.3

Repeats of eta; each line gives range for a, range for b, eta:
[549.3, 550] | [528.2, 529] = 8.4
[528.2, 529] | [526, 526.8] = 8.2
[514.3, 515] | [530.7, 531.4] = 8.4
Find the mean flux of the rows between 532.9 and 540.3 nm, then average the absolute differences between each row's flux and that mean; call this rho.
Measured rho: 0.24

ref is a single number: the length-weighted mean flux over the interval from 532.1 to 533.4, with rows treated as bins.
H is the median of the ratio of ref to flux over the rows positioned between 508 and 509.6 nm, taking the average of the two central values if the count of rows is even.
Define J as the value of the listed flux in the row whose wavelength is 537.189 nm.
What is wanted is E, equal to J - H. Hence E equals 1.86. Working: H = 1.056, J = 2.914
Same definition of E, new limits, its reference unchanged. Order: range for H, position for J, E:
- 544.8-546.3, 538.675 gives 1.82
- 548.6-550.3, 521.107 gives 1.51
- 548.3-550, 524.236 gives 2.23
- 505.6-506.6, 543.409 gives 1.94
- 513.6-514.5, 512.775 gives 1.58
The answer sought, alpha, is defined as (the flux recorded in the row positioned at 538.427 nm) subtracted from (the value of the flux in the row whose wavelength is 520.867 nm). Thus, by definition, 0.01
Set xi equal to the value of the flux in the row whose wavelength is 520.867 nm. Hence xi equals 2.891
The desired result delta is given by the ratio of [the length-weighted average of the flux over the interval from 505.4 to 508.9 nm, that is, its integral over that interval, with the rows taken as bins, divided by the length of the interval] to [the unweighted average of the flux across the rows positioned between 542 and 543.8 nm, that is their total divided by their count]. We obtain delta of 0.93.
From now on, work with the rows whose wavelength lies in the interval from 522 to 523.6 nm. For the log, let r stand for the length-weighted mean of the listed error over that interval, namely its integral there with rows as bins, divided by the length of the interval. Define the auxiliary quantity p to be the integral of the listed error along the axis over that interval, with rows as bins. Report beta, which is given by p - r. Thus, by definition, 0.14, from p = 0.371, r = 0.232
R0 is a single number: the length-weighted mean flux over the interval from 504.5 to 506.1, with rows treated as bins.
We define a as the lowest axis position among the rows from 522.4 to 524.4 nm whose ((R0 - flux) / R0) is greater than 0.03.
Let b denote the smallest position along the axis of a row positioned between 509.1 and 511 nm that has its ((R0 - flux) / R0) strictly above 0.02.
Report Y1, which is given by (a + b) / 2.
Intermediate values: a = 522.790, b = 509.245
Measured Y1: 516.02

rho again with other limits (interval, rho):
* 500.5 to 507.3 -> 1.10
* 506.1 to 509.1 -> 0.19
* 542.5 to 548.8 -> 0.16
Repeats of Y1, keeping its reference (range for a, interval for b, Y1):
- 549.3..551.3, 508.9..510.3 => 529.23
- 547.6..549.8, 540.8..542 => 544.67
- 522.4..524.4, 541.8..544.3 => 532.72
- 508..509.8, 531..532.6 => 519.68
